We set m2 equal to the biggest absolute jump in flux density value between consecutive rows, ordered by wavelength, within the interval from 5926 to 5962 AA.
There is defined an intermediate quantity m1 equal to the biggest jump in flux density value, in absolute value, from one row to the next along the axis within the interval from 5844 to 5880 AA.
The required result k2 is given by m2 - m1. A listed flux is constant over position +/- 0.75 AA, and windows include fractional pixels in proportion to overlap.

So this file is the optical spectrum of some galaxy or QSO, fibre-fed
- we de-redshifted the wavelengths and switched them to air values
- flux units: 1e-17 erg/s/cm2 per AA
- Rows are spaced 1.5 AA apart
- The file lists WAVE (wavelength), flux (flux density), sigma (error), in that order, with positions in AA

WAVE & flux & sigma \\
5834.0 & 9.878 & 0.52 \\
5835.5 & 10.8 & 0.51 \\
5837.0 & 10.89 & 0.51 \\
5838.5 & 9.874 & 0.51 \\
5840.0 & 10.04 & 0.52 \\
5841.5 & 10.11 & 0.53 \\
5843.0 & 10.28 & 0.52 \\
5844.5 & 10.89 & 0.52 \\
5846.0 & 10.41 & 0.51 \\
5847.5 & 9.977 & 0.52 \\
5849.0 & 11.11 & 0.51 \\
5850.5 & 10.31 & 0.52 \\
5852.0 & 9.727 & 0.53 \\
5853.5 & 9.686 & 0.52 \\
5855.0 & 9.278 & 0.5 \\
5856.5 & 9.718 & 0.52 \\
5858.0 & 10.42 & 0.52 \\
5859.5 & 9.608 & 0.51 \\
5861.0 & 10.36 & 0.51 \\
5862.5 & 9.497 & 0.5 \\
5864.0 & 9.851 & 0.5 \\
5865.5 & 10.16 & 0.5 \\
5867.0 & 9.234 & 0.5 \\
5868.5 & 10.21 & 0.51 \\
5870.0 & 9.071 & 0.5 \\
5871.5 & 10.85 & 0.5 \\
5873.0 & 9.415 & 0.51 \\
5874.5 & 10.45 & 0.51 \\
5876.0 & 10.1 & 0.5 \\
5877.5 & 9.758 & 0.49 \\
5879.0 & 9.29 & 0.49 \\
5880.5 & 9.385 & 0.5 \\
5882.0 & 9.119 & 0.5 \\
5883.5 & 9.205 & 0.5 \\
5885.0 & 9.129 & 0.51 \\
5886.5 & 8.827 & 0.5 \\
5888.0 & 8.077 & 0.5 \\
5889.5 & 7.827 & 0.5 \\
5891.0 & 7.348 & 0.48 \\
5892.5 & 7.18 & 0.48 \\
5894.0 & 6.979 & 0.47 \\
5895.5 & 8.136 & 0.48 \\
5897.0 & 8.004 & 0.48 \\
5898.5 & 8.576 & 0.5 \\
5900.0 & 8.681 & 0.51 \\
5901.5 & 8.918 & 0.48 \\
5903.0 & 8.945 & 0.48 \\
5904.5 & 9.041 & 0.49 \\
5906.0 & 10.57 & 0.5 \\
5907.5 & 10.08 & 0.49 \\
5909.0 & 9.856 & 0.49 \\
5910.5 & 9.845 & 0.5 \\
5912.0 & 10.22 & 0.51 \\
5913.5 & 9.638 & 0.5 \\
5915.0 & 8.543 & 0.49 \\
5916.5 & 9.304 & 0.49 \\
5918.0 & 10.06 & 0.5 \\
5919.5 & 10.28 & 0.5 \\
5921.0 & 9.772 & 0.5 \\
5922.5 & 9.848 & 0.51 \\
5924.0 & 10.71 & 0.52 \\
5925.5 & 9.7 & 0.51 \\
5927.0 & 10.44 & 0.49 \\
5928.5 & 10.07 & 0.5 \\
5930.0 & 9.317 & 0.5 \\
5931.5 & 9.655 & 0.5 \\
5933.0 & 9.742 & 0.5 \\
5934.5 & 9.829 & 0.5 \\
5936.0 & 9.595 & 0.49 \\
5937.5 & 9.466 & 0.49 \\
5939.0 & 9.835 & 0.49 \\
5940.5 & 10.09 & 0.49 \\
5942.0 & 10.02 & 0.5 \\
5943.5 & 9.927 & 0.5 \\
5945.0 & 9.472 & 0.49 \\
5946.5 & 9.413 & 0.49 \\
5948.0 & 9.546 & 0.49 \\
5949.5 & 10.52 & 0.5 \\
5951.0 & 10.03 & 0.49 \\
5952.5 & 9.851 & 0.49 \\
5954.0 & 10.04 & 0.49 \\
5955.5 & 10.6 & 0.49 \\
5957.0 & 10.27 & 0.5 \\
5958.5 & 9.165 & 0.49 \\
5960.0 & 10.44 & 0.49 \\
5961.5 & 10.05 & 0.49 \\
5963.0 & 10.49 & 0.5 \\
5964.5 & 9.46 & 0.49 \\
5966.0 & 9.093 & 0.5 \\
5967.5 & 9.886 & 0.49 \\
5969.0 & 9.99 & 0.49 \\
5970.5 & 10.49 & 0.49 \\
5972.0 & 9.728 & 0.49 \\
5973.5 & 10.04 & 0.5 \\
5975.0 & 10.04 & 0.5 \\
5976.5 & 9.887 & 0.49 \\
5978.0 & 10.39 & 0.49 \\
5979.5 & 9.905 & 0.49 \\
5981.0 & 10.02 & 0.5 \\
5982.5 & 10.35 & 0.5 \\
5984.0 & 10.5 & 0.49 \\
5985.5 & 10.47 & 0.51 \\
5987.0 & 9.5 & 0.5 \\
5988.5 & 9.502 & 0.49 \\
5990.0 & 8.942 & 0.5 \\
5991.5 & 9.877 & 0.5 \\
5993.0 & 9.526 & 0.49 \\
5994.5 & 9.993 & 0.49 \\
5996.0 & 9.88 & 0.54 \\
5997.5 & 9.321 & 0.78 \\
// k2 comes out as -0.5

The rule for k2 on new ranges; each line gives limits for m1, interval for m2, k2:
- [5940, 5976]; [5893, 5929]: 0.3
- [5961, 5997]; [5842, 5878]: 0.7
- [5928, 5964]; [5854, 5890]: 0.5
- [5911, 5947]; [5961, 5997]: -0.1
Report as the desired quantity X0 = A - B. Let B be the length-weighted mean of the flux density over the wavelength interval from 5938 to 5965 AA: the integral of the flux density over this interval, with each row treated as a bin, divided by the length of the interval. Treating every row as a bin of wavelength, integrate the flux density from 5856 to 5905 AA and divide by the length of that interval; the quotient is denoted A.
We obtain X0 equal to -0.83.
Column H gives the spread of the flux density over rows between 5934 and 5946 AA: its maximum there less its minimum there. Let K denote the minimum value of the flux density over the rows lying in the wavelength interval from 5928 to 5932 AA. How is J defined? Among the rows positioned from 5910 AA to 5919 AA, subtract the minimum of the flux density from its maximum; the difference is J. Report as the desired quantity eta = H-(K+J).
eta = -10.4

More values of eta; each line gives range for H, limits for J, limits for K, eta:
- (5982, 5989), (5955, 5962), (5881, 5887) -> -9.3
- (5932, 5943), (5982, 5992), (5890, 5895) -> -7.9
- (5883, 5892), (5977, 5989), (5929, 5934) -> -8.5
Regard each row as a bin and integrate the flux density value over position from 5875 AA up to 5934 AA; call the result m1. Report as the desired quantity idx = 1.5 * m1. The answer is 818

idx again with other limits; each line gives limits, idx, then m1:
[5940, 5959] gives 283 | 189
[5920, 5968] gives 712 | 475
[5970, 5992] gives 329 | 219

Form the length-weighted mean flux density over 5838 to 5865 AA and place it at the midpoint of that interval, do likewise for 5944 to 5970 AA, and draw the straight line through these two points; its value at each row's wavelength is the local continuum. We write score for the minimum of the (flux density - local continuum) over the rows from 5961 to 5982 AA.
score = -0.8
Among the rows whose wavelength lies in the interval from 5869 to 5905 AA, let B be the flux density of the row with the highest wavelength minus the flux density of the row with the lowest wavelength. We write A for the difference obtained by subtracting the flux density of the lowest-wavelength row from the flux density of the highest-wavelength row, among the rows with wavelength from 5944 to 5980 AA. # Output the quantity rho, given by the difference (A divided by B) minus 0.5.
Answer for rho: -14.9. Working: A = 0.4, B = 0.0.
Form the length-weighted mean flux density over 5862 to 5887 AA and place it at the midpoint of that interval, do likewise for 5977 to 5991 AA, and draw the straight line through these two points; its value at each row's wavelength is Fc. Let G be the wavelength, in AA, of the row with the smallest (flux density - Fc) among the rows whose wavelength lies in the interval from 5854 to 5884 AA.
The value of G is 5870.0 AA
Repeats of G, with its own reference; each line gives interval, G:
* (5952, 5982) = 5966.0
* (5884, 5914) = 5894.0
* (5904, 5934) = 5915.0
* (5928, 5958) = 5930.0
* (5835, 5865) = 5855.0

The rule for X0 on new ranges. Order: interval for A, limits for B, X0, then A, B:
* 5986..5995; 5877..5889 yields 0.51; 9.6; 9.06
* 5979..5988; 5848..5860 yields 0.12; 10.1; 9.99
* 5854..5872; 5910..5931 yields 0.00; 9.8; 9.84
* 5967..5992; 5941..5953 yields 0.12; 10.0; 9.85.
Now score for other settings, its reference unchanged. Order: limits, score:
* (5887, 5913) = -3.0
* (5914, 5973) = -1.4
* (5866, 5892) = -2.7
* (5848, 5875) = -1.0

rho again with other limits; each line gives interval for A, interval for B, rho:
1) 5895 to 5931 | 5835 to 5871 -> -1.2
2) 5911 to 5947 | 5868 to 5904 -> 0.1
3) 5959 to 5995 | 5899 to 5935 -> -0.9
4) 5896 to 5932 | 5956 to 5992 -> -4.7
